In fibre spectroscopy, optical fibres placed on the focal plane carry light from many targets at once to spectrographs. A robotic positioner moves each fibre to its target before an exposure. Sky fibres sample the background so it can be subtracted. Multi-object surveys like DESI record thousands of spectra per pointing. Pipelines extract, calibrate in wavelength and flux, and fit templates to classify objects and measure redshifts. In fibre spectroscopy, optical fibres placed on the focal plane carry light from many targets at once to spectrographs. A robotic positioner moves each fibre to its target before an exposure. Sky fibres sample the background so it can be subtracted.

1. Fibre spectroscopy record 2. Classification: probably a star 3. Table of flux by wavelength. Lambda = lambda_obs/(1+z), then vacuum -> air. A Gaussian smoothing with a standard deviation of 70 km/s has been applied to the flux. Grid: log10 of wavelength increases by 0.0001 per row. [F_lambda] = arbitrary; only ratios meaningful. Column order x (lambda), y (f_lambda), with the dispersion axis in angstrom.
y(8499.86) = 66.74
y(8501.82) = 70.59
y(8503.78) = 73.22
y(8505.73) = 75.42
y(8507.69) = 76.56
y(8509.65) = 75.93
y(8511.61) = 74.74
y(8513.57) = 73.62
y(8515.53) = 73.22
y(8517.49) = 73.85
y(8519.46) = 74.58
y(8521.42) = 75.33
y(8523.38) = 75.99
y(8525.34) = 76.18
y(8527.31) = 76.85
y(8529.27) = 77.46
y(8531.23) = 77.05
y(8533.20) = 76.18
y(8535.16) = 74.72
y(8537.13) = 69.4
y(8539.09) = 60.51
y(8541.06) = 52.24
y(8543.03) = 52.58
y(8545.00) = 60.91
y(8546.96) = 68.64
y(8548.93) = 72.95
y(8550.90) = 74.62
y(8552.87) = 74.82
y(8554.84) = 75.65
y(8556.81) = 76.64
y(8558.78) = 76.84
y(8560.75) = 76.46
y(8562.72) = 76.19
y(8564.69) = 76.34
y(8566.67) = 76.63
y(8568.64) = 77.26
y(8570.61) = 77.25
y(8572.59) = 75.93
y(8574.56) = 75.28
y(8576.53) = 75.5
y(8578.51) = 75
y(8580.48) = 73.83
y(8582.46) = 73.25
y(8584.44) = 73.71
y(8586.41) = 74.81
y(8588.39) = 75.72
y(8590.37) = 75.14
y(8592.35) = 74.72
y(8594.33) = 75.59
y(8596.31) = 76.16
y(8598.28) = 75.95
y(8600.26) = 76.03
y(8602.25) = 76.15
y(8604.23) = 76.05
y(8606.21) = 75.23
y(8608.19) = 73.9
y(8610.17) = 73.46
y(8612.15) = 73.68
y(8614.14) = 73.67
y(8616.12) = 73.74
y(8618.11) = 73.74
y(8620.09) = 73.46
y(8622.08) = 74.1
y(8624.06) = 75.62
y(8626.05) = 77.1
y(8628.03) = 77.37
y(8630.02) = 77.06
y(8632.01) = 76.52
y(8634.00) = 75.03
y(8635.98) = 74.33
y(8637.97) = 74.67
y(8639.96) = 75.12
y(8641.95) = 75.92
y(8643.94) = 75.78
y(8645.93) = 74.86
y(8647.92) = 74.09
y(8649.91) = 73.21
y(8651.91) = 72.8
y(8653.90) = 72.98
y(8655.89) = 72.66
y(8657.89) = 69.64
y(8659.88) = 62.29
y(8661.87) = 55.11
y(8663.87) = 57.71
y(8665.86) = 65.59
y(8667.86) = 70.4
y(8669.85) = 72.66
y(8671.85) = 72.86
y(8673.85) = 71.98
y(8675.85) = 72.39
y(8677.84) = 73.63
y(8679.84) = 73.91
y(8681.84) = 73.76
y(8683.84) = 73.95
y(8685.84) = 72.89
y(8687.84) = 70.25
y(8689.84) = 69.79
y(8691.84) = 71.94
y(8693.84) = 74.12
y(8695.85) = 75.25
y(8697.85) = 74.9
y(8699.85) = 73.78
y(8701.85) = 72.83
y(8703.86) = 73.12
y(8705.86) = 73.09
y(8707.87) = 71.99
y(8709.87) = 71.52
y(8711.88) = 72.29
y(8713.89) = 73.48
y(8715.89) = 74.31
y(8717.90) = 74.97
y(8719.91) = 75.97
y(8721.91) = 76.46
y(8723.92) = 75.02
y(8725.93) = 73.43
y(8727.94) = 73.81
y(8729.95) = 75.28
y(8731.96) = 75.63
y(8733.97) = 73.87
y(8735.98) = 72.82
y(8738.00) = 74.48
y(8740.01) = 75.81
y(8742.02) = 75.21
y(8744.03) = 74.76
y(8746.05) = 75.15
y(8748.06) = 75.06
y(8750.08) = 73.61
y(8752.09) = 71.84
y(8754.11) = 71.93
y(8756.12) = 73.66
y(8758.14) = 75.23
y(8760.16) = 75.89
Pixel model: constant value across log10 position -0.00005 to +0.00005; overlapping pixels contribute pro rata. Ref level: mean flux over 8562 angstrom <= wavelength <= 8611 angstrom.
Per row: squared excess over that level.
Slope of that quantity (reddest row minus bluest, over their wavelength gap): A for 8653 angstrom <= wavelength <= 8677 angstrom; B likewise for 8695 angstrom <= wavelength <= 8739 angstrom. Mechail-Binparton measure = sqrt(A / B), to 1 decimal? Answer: 2.7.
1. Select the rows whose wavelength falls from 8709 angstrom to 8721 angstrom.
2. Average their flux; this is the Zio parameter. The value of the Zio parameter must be 73.8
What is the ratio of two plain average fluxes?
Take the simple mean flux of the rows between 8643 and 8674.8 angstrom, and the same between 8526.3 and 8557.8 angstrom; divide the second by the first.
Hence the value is 1.01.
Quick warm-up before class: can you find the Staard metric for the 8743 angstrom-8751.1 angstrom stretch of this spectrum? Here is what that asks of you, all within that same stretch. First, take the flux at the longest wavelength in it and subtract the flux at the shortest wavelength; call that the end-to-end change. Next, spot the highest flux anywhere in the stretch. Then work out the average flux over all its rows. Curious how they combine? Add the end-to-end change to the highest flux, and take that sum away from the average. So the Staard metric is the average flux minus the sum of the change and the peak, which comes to 0.6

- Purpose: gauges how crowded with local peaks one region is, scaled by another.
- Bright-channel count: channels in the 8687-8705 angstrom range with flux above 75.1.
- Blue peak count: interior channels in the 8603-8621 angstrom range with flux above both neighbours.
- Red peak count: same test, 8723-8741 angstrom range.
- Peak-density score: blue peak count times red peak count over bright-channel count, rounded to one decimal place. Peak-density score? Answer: 1.0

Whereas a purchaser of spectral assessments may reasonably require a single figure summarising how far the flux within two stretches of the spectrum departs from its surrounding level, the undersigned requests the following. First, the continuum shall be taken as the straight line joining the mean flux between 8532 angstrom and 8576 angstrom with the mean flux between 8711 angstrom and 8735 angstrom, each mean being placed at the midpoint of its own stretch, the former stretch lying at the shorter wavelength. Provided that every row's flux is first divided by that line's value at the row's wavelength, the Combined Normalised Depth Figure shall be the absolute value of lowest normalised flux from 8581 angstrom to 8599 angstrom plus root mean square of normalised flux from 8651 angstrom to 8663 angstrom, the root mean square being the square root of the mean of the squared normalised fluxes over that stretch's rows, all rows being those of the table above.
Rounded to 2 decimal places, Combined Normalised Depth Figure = 1.94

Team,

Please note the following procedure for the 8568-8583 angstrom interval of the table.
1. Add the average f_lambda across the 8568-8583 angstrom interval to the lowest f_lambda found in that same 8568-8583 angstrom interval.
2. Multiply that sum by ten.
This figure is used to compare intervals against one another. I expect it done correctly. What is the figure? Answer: 1487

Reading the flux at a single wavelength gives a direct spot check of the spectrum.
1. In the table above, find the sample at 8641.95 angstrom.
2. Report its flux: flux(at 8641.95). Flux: 75.92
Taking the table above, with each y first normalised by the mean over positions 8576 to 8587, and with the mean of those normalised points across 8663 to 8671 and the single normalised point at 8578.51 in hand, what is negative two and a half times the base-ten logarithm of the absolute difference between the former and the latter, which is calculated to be 2.4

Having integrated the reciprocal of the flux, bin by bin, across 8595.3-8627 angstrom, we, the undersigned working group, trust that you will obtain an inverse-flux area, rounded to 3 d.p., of 0.424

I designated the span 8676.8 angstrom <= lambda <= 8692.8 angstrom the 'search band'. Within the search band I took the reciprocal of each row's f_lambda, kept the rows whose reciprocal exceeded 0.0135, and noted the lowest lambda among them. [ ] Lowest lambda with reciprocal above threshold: 8677.84 angstrom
